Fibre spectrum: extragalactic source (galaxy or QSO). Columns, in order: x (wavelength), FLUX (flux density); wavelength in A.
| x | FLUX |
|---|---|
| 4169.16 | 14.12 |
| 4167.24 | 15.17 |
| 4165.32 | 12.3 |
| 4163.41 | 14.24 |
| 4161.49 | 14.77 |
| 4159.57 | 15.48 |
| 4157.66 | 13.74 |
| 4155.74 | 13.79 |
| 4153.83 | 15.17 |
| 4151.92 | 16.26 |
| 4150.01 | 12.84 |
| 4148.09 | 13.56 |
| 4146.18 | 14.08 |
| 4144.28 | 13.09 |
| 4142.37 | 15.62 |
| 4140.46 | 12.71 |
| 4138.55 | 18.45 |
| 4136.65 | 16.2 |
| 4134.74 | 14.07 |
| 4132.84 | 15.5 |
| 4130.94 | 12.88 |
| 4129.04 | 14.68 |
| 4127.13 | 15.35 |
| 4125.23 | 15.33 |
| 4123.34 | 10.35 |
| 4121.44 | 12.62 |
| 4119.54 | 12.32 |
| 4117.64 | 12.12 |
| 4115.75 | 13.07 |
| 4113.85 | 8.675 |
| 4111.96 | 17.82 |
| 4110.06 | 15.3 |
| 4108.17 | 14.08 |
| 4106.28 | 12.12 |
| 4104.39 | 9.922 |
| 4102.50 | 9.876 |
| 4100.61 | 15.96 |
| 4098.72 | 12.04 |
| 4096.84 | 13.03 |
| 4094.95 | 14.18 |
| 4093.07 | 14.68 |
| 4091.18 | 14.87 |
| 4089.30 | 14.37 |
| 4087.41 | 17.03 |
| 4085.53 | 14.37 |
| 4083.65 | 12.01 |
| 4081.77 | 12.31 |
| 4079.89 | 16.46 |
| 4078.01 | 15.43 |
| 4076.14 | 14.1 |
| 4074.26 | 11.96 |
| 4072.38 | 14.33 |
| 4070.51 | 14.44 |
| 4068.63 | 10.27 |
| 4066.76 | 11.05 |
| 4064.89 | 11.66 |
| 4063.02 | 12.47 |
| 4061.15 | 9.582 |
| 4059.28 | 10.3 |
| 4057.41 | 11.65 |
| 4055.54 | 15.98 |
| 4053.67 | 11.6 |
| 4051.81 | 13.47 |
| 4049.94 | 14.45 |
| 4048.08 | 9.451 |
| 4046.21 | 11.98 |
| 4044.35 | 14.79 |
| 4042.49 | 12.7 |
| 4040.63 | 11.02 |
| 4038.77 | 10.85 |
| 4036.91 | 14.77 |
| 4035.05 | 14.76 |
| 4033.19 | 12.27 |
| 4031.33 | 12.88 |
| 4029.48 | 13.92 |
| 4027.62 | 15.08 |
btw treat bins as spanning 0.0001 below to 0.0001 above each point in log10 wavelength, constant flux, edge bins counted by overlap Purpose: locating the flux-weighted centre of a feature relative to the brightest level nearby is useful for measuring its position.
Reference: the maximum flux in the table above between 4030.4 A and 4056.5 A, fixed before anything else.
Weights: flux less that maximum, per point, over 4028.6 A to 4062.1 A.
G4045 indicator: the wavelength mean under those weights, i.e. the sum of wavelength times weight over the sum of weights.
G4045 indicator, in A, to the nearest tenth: 4047.0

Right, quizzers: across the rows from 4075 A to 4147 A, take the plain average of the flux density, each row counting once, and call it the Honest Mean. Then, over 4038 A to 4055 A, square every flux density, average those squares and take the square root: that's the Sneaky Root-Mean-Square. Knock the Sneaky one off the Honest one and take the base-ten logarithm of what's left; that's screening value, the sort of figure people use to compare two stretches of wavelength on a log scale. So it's 0.18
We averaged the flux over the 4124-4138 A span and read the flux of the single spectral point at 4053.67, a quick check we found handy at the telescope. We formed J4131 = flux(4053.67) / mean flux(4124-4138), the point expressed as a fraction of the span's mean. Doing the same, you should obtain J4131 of 0.78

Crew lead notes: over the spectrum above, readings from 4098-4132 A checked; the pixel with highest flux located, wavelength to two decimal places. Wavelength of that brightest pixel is 4111.96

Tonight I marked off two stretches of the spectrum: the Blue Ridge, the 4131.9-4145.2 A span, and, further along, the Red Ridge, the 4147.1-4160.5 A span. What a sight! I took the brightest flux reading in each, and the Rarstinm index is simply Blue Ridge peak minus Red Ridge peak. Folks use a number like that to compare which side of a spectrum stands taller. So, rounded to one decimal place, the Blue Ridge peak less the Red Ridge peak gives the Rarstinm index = 2.2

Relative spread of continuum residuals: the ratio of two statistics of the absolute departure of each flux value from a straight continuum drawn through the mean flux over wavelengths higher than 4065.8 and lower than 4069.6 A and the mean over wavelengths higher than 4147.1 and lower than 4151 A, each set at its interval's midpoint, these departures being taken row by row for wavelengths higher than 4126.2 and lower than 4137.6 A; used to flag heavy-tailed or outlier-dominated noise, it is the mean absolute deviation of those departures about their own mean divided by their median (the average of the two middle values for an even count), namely 0.4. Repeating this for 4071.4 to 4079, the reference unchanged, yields 0.3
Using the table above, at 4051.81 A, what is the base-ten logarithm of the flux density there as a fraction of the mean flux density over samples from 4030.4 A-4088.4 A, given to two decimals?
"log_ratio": 0.02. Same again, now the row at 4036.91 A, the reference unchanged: 0.06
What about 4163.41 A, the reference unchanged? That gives 0.04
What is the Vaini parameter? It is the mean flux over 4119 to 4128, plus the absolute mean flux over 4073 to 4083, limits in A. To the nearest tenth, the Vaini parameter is 27.2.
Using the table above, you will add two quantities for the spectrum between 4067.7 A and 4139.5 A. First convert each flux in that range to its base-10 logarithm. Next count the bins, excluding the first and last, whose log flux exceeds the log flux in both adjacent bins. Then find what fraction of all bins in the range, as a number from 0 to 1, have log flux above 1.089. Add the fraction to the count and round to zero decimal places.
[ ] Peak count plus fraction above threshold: 11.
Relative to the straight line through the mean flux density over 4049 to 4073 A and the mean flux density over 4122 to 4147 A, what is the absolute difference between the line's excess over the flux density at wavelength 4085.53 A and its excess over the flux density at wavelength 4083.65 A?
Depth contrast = 2.3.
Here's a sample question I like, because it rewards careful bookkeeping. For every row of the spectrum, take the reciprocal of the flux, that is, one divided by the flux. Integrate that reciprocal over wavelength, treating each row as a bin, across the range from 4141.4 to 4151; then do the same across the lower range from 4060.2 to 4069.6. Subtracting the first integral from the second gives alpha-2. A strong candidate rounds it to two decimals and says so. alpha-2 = 0.16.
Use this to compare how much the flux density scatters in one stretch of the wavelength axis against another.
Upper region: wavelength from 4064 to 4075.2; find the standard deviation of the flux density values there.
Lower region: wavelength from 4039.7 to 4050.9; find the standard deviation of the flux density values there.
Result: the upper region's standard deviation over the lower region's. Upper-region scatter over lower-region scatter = 0.85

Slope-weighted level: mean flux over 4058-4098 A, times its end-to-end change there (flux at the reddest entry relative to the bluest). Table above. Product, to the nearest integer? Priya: 36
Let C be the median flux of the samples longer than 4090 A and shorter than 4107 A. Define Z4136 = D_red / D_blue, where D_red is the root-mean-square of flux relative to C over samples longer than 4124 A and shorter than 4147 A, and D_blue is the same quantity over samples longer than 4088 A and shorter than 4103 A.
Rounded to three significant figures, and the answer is 1.26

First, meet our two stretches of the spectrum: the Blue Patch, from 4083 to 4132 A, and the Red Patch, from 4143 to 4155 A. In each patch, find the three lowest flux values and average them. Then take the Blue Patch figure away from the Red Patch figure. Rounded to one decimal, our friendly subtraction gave 3.7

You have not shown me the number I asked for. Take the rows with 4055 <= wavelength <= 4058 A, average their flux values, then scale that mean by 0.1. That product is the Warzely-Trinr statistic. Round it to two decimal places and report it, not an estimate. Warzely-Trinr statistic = 1.38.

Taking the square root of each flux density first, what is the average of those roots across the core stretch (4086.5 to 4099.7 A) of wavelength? 3.78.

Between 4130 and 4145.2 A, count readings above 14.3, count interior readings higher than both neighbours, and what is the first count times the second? 12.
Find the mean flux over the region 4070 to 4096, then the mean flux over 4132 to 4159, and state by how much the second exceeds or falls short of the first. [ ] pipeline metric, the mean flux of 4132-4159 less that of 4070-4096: 0.3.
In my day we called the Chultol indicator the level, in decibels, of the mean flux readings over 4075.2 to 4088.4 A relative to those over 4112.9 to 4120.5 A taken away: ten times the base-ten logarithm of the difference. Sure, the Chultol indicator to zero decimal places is 5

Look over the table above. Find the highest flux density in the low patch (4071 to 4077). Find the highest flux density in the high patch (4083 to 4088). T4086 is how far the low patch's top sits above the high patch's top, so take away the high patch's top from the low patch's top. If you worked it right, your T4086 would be -2.7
